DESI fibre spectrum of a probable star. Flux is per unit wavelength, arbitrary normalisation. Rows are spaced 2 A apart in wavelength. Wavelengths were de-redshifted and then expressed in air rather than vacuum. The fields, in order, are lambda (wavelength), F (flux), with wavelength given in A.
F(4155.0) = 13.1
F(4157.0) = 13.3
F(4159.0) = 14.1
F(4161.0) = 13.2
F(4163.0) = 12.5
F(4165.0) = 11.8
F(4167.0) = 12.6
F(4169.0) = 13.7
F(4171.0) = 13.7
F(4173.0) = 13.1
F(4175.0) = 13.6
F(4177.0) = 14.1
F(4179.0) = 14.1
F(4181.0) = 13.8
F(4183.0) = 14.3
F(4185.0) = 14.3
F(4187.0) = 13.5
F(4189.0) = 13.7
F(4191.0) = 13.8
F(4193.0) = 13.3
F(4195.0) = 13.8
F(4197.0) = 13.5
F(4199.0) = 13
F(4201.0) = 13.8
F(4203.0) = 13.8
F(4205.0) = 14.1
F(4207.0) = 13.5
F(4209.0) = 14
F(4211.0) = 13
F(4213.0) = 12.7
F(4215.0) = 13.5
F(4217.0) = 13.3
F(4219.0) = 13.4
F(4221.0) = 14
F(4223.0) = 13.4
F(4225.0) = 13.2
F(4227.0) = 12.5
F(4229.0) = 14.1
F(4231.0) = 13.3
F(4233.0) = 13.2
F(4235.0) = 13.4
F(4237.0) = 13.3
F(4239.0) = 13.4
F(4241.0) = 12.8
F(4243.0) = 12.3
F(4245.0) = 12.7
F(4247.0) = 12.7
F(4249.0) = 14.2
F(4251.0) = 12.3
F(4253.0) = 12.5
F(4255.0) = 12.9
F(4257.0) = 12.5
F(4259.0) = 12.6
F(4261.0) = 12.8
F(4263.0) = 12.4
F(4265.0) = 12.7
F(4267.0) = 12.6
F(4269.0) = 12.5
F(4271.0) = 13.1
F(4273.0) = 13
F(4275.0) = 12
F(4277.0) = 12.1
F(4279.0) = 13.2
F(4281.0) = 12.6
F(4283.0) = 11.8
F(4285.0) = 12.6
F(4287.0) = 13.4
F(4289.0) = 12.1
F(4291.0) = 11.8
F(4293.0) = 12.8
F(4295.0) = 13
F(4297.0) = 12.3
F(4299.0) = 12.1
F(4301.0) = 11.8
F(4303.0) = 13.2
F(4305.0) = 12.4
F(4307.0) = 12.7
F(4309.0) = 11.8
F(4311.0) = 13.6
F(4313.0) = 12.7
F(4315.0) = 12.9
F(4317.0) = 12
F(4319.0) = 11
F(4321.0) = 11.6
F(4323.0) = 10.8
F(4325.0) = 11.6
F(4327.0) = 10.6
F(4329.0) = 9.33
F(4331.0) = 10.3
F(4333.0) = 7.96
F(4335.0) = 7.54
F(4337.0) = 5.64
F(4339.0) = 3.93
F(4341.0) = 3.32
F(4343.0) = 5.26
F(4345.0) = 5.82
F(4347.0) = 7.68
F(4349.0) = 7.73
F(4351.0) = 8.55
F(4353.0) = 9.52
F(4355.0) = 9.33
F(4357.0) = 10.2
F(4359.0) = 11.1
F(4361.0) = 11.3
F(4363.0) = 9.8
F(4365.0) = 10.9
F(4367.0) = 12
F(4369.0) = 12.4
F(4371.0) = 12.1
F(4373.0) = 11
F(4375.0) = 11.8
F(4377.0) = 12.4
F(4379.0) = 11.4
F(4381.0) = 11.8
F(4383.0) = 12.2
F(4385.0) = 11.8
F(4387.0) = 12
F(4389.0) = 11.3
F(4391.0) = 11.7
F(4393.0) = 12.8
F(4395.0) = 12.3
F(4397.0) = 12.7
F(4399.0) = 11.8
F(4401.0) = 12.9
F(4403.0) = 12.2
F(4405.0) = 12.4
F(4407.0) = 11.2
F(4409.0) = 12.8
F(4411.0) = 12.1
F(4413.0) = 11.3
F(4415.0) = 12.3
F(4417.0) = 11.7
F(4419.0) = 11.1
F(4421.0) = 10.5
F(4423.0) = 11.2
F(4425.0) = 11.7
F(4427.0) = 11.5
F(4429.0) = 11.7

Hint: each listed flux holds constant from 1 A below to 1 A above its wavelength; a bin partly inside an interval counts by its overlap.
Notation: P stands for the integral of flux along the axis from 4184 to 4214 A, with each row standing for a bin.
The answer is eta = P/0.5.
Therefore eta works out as 815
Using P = 408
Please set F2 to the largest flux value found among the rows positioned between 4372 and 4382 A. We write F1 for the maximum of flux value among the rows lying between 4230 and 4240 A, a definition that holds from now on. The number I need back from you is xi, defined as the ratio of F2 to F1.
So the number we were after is 0.93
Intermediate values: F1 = 13.4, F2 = 12.4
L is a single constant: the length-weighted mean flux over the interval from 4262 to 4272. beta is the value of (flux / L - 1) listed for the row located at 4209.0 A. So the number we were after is 0.106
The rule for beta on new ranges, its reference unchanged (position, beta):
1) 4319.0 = -0.131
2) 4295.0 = 0.027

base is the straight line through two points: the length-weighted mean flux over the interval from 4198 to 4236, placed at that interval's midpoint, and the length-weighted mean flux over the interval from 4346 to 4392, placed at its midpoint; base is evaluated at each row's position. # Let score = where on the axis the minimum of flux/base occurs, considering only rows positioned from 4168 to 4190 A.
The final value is 4173.0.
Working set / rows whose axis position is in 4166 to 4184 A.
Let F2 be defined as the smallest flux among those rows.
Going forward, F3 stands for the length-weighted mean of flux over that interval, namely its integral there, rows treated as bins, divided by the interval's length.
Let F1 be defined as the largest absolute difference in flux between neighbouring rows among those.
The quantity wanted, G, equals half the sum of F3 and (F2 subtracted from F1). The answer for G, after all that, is 1.08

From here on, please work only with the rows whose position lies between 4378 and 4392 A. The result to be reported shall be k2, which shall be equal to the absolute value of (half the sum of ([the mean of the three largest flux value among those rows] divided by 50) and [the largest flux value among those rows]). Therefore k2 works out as 6.2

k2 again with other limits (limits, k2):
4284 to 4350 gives 6.9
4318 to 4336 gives 5.9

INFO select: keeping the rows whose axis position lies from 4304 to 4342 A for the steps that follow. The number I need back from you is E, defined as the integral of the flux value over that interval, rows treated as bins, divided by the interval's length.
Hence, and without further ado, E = 10.1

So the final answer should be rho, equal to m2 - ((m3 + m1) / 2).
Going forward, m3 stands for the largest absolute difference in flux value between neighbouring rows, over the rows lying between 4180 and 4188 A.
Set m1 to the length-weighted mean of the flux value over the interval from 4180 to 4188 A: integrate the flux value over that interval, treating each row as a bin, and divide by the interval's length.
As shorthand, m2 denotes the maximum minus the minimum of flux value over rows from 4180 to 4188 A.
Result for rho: -6.6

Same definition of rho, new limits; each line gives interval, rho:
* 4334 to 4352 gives 1.2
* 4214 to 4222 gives -6.4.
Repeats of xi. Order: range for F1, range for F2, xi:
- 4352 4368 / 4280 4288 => 1.12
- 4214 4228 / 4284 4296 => 0.96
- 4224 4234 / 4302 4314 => 0.96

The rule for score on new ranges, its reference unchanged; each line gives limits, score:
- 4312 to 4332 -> 4329.0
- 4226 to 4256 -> 4227.0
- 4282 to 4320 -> 4319.0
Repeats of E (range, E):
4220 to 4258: 13.1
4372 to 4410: 12.0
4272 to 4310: 12.5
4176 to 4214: 13.7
